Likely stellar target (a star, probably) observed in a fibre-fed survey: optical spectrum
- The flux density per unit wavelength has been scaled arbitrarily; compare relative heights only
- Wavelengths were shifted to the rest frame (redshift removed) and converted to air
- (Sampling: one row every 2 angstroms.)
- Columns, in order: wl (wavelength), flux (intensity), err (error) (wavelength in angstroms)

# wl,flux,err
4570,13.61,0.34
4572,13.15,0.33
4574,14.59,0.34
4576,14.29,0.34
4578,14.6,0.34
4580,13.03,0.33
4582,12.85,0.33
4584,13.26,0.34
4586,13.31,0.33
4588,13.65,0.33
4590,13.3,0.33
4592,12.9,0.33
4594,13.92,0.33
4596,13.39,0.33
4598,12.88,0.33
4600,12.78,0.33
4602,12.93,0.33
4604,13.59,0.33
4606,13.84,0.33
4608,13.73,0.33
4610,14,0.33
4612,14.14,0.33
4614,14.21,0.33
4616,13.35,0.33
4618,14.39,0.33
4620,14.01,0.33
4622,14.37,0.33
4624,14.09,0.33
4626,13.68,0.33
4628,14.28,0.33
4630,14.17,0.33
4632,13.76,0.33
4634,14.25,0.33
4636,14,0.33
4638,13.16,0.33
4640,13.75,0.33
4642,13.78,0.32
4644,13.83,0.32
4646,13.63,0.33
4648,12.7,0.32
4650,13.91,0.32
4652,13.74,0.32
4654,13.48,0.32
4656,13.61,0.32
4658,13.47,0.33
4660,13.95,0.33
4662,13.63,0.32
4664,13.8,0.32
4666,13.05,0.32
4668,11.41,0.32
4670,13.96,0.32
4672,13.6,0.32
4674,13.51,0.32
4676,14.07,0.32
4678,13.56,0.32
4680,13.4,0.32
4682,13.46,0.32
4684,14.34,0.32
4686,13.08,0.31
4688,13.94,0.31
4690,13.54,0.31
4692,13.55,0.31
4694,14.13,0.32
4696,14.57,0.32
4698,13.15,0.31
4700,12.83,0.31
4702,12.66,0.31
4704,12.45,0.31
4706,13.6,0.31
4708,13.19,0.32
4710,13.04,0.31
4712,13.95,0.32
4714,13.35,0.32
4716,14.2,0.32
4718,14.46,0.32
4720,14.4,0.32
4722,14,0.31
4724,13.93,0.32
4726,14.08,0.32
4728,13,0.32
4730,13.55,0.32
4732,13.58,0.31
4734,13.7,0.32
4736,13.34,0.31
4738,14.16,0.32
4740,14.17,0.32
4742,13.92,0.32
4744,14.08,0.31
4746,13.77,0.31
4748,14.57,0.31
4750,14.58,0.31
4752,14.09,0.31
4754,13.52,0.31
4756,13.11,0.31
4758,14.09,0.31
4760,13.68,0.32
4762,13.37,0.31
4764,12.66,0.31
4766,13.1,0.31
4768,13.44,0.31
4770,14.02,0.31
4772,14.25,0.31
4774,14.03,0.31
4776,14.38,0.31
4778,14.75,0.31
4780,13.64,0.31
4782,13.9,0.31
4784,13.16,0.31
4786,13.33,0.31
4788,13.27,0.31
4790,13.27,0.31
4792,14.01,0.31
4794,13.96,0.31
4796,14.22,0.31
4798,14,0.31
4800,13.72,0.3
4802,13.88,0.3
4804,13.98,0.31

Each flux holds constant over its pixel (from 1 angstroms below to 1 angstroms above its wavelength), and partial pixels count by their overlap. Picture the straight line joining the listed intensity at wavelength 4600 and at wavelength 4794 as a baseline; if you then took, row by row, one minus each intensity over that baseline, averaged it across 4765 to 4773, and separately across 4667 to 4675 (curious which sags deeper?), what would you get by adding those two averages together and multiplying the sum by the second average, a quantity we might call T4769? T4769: 0.0001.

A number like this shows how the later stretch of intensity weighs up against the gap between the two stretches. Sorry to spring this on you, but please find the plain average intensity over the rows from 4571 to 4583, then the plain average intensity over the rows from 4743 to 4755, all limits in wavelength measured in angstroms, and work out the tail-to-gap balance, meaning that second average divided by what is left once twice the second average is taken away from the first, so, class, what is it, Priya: -0.976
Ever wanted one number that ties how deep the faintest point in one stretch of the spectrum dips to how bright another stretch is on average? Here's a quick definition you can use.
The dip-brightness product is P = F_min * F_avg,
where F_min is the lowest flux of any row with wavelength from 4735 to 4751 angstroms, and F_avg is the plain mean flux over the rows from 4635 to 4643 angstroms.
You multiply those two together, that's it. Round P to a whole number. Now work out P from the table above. 182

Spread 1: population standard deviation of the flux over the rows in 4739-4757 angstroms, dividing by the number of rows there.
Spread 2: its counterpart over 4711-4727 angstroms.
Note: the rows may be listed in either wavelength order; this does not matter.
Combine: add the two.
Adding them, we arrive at 0.77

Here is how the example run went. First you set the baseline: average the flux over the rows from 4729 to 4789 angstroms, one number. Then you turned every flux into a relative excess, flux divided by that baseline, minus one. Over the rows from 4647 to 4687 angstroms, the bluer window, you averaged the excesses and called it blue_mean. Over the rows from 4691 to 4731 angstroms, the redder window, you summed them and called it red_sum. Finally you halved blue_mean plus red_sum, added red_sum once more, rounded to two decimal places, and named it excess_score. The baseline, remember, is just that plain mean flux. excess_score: -0.38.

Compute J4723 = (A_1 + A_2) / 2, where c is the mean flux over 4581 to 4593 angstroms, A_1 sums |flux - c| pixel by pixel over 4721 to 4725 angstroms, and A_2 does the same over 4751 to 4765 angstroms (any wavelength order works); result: 2.43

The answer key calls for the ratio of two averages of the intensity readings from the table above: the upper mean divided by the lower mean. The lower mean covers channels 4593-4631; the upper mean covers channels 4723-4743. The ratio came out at 1.00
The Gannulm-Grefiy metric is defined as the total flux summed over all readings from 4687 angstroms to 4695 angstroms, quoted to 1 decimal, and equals 55.2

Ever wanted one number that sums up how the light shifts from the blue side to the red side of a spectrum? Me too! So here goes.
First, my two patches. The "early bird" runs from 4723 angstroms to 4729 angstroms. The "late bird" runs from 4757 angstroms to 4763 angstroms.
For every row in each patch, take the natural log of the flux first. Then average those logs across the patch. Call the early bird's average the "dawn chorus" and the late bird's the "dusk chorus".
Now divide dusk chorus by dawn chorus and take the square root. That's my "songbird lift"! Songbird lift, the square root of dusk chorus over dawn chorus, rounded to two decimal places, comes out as 1.00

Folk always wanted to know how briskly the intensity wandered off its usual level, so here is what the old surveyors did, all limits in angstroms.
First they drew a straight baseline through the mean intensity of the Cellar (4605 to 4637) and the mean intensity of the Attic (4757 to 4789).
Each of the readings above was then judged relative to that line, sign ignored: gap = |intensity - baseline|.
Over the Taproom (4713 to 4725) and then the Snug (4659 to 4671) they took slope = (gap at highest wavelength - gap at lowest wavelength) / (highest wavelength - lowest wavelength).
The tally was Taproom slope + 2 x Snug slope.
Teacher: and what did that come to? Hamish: -0.03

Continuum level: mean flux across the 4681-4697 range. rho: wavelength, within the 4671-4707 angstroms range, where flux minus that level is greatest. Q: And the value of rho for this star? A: 4696 angstroms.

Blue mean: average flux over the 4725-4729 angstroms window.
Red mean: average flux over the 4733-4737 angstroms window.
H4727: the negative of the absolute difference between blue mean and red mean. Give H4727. -0.02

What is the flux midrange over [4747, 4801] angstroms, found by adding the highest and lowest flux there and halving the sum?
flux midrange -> 13.7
